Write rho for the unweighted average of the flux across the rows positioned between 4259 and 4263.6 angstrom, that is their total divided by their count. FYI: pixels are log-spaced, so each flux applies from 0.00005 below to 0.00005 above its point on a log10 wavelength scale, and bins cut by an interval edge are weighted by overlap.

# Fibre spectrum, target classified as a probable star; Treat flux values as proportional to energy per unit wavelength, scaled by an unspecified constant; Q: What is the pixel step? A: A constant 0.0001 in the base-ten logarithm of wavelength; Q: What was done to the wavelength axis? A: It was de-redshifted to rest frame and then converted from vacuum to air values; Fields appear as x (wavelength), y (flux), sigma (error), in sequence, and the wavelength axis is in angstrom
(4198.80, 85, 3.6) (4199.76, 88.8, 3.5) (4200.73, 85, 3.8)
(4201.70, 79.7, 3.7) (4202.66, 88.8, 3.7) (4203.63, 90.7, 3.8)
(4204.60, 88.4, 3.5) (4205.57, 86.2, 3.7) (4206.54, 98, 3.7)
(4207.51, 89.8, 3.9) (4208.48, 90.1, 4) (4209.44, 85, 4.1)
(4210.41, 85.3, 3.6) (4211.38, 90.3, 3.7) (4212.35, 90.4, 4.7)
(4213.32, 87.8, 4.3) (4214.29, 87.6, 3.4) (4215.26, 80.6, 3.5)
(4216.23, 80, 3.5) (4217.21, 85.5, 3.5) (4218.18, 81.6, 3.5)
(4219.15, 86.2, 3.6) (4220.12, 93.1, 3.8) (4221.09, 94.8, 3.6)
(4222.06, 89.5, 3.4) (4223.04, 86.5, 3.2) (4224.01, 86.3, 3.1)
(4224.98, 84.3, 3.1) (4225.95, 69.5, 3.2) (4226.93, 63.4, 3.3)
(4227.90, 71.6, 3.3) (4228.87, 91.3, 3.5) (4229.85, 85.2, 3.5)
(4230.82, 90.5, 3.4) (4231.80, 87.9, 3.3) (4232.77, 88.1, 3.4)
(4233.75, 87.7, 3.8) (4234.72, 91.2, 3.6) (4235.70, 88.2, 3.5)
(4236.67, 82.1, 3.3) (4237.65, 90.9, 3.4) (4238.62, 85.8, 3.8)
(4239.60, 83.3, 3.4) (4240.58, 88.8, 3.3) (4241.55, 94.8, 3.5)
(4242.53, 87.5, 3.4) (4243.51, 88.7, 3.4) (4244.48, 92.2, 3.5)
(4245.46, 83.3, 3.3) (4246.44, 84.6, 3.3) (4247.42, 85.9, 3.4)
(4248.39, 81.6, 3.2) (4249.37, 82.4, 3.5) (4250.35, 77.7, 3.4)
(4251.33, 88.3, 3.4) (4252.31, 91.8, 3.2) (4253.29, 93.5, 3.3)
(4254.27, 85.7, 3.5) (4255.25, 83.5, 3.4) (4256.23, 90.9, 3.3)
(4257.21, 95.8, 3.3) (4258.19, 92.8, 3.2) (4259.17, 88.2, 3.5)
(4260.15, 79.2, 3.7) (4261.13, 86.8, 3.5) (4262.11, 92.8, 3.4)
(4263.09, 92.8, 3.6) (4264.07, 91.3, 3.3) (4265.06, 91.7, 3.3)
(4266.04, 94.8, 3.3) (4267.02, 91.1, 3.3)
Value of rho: 88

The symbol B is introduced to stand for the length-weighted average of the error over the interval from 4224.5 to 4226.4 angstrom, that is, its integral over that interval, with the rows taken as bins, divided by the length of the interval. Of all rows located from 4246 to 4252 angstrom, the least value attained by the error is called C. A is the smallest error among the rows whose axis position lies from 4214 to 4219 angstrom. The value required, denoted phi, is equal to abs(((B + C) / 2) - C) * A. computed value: 0.08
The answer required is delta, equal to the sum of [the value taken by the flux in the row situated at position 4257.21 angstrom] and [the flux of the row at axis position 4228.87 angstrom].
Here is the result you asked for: 187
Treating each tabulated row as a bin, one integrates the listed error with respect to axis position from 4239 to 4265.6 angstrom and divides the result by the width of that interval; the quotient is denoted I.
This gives 3.39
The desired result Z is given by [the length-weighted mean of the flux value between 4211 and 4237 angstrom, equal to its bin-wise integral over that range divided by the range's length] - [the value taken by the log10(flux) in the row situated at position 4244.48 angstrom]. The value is 83.3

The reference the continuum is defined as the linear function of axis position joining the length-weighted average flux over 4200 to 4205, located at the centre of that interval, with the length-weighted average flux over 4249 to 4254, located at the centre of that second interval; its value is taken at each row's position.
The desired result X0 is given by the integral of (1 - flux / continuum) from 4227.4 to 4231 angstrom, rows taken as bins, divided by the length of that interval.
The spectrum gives 0.030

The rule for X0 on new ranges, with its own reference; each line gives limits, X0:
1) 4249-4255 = 0.002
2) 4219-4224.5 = -0.034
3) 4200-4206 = 0.000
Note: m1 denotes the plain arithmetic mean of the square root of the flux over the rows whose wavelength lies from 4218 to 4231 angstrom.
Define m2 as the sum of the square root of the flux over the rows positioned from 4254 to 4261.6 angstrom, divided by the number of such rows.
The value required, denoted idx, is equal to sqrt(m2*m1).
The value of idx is 9.26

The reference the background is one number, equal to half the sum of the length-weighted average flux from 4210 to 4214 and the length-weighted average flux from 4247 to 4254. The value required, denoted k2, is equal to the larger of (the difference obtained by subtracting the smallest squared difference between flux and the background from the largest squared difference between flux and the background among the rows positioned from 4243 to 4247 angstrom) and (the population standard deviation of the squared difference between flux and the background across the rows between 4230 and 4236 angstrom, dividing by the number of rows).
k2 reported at 23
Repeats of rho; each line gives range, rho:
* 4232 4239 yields 88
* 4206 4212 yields 90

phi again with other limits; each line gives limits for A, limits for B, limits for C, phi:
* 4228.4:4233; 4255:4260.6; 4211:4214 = 0.50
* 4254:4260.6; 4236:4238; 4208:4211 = 0.38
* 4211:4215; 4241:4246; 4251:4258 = 0.37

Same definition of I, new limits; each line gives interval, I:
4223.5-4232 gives 3.30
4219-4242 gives 3.43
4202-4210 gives 3.80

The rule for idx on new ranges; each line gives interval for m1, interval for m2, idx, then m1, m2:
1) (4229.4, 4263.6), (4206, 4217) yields 9.36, 9.36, 9.36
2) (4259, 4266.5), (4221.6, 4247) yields 9.35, 9.47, 9.24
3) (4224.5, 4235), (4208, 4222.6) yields 9.21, 9.08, 9.33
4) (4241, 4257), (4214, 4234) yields 9.25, 9.33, 9.17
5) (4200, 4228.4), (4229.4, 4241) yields 9.29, 9.23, 9.35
